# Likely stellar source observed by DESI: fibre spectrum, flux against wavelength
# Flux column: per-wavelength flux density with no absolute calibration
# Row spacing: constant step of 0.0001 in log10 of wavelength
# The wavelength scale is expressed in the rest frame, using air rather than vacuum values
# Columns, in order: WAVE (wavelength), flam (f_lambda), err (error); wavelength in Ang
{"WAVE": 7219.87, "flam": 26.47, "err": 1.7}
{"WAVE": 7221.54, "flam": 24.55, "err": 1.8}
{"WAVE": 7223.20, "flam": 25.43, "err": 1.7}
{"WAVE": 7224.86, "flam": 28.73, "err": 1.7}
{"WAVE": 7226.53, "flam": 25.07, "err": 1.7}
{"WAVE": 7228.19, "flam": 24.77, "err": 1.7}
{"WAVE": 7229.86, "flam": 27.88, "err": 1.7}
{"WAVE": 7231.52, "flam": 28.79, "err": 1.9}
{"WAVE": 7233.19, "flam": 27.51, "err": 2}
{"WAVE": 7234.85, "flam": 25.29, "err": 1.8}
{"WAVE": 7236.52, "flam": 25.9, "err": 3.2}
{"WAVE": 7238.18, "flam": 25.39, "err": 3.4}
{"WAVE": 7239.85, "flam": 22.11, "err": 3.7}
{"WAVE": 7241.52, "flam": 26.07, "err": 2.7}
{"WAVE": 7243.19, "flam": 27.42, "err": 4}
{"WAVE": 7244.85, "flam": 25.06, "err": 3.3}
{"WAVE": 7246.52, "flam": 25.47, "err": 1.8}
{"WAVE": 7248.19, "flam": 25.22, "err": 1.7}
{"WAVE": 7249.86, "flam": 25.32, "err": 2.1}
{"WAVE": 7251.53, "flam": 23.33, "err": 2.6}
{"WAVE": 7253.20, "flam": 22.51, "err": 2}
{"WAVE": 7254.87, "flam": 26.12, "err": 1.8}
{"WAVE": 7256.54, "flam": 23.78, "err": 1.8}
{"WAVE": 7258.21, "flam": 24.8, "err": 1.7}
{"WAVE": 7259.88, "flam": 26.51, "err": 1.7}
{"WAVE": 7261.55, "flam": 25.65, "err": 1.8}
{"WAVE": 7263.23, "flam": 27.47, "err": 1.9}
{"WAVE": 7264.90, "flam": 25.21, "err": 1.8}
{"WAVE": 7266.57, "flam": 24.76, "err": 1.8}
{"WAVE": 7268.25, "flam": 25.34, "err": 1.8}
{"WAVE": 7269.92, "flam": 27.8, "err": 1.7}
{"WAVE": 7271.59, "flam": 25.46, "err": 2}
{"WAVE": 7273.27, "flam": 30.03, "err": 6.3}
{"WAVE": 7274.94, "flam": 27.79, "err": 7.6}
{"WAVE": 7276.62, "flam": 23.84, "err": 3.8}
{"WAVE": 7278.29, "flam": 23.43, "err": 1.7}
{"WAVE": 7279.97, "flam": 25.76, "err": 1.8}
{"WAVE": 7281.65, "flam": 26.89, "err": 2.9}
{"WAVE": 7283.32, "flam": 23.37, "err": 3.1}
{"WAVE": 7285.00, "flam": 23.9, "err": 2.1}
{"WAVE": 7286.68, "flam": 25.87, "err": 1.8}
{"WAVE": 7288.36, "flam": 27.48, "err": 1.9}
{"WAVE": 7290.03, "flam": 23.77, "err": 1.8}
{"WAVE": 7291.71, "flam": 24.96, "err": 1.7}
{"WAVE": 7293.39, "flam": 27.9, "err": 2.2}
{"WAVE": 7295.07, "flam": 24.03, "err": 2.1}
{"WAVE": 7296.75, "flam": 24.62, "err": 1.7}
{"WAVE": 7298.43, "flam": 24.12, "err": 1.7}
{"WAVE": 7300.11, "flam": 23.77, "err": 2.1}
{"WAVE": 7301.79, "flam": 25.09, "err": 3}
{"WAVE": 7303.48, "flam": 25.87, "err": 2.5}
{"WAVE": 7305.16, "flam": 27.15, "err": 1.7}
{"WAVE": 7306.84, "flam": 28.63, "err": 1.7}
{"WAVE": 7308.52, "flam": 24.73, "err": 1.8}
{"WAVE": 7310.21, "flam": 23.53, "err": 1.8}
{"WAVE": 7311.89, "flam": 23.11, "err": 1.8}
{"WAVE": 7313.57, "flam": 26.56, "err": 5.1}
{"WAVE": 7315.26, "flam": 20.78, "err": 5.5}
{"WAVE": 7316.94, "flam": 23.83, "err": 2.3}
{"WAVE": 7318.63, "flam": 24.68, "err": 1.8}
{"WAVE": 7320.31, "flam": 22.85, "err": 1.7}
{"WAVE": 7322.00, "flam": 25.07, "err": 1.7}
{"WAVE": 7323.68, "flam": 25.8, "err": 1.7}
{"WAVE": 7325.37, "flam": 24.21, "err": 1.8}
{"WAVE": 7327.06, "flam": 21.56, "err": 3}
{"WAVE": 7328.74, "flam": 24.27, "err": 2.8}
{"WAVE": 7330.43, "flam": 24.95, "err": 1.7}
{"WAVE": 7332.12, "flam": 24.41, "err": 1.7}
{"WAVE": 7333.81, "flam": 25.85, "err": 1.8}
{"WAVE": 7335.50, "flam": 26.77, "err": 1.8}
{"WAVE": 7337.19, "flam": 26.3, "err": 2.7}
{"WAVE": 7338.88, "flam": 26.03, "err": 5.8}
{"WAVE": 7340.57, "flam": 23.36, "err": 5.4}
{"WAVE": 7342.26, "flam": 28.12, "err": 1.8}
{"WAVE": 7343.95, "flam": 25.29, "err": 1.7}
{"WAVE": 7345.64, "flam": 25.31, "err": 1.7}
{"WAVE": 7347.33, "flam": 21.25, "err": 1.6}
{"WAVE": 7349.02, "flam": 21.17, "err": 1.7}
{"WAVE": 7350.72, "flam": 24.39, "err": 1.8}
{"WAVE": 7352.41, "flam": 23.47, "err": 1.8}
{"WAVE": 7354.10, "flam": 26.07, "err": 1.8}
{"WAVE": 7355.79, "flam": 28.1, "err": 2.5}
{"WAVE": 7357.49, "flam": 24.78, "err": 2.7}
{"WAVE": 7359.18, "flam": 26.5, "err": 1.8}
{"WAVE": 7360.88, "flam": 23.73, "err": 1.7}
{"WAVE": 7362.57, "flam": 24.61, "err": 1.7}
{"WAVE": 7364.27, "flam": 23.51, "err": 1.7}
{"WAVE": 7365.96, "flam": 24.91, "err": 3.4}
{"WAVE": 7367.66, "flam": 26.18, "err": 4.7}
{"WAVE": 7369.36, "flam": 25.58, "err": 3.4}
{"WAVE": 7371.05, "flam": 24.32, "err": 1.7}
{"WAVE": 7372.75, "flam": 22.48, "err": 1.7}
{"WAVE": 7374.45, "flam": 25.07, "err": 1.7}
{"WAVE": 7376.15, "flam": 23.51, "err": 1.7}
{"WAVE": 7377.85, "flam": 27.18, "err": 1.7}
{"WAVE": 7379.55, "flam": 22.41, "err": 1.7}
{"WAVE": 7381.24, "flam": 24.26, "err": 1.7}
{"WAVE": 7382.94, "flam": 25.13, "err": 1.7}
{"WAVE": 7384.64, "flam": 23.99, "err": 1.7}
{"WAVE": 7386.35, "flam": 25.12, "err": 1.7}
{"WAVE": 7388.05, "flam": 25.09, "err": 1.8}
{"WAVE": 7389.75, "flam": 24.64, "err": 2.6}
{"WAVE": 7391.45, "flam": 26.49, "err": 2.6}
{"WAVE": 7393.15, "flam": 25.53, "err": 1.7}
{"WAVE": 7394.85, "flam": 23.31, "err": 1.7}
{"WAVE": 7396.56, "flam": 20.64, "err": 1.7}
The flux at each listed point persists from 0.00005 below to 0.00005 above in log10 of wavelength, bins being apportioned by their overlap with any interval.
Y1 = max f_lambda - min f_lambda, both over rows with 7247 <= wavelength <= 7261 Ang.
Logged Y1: 4.0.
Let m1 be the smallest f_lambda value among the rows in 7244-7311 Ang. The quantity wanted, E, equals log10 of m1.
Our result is 1.35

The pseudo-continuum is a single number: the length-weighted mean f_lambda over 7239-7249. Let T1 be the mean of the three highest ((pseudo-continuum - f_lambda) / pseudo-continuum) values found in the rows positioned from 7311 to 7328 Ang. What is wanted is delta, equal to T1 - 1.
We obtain -0.862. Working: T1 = 0.14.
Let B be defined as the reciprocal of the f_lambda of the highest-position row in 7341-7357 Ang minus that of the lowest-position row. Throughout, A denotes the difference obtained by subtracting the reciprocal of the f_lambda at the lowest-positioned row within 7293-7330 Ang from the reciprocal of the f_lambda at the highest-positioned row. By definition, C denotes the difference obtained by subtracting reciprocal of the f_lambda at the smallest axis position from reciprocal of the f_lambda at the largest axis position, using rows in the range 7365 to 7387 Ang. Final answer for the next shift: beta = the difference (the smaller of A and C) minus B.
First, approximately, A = 0.0054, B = 0.0000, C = -0.0003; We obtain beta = -0.0004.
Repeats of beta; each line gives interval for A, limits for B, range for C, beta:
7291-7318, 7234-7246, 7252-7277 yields -0.0028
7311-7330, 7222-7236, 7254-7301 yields -0.0023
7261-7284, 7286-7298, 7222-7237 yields -0.0027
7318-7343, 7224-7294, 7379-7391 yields -0.0060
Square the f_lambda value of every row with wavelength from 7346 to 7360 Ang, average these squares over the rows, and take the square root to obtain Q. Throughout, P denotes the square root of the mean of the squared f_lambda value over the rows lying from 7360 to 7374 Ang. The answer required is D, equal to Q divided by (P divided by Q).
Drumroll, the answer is 24.7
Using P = 24.4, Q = 24.6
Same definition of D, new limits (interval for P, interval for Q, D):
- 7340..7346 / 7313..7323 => 22.6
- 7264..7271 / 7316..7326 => 23.1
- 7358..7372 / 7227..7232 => 29.7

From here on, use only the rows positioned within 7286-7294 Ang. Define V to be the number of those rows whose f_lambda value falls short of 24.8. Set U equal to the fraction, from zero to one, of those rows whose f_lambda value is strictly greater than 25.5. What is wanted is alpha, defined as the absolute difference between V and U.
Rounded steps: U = 0.60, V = 1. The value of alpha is 0.40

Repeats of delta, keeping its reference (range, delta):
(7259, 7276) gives -0.995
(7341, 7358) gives -0.871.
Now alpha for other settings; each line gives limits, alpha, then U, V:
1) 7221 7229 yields 1.80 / 0.20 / 2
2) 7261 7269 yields 0.60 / 0.40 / 1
